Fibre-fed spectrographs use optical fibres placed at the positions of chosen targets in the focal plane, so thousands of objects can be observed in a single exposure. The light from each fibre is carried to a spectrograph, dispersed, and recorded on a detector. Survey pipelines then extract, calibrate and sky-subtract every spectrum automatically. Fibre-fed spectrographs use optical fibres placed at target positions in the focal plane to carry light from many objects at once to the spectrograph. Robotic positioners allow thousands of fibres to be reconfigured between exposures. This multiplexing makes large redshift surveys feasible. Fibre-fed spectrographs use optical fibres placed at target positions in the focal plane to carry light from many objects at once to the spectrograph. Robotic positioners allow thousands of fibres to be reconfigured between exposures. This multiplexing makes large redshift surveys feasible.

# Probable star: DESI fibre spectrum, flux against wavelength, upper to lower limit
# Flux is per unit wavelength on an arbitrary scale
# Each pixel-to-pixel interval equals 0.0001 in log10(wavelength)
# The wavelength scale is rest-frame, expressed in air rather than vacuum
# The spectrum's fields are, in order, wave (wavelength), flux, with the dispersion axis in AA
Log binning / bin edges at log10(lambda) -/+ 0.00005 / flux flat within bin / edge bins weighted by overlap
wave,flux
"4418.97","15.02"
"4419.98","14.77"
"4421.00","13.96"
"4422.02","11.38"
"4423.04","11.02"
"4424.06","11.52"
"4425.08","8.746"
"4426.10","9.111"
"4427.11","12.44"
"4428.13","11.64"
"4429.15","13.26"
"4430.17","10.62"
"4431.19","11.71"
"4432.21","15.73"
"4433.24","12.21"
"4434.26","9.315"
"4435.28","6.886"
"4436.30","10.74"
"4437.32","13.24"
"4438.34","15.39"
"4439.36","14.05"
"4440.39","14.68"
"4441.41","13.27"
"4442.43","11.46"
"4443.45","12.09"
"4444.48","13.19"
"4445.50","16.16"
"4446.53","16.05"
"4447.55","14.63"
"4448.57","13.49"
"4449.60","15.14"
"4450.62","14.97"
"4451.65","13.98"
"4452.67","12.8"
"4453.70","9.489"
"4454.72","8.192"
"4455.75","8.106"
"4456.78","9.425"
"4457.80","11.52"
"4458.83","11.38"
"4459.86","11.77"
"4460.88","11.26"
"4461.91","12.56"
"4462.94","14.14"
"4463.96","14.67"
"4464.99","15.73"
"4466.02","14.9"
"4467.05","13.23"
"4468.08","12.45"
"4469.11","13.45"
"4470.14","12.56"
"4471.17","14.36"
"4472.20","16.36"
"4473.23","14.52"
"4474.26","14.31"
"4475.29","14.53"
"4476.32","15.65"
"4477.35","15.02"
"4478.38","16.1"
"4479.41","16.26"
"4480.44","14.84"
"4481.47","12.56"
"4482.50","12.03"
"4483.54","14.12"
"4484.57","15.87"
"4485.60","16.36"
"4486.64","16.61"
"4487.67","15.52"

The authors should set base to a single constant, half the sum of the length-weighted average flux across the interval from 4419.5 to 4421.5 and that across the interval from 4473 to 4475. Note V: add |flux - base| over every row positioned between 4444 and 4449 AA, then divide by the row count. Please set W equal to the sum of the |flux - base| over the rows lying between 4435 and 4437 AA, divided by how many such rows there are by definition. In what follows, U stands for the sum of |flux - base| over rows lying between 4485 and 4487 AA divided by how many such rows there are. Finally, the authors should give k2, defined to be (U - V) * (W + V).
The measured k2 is 6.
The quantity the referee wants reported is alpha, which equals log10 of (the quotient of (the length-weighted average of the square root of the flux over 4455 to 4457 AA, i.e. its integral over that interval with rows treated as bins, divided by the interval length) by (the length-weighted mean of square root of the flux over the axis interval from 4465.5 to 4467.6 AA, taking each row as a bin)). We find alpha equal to -0.107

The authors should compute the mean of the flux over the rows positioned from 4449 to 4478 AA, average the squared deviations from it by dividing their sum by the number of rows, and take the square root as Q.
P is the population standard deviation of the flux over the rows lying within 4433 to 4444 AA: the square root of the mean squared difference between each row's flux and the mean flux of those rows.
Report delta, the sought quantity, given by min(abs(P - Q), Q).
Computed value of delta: 0.14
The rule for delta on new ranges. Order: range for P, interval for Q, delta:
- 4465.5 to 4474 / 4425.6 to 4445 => 0.92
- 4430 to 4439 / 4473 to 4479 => 0.65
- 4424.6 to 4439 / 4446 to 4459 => 0.24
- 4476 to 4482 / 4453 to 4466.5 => 1.21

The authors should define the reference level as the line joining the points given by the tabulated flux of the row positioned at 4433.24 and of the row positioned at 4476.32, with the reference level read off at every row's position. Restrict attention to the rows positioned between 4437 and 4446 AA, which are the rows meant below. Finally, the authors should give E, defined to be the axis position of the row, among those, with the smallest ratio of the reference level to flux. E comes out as 4445.50 AA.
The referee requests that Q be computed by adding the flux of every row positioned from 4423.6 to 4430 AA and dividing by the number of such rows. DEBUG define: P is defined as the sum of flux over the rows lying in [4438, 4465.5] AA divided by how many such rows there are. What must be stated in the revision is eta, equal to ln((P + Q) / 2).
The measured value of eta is 2.49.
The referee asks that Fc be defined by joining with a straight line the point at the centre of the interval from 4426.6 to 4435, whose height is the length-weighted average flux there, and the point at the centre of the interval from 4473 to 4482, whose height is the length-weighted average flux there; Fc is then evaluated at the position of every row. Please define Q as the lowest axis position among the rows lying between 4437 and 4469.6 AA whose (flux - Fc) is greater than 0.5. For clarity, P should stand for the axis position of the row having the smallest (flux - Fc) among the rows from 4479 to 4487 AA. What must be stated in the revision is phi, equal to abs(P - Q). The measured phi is 45.2 AA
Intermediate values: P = 4482.50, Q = 4437.32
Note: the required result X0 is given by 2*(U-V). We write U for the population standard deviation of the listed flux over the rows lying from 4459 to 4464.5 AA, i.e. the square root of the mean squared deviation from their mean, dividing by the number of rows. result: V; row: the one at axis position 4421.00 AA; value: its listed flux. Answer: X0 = -25.3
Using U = 1.32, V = 13.96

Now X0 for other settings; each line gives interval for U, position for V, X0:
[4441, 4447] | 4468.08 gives -21.3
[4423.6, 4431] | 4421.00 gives -24.8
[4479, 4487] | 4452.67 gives -22.3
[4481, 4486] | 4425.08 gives -14.0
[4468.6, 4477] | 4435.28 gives -11.6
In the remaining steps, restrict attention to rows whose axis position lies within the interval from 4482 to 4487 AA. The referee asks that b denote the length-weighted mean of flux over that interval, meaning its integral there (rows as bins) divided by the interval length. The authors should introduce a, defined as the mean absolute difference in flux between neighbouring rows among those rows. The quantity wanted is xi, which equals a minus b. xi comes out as -13.8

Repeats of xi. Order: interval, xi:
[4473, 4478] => -14.3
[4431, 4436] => -7.9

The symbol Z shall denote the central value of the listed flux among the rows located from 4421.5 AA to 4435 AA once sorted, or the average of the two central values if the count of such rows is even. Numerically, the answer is 11.5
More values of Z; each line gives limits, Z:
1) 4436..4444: 13.3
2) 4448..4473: 13.0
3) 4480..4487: 14.8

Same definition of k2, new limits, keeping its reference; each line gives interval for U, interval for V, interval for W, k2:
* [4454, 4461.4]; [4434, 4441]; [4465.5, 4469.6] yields 6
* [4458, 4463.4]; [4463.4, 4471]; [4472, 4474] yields 2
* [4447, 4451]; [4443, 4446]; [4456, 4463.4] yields -5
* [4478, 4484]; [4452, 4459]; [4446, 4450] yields -15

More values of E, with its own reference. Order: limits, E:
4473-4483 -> 4479.41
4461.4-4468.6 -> 4464.99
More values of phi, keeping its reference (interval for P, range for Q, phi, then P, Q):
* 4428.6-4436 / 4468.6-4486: 36.9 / 4435.28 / 4472.20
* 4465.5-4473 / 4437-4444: 32.8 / 4470.14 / 4437.32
